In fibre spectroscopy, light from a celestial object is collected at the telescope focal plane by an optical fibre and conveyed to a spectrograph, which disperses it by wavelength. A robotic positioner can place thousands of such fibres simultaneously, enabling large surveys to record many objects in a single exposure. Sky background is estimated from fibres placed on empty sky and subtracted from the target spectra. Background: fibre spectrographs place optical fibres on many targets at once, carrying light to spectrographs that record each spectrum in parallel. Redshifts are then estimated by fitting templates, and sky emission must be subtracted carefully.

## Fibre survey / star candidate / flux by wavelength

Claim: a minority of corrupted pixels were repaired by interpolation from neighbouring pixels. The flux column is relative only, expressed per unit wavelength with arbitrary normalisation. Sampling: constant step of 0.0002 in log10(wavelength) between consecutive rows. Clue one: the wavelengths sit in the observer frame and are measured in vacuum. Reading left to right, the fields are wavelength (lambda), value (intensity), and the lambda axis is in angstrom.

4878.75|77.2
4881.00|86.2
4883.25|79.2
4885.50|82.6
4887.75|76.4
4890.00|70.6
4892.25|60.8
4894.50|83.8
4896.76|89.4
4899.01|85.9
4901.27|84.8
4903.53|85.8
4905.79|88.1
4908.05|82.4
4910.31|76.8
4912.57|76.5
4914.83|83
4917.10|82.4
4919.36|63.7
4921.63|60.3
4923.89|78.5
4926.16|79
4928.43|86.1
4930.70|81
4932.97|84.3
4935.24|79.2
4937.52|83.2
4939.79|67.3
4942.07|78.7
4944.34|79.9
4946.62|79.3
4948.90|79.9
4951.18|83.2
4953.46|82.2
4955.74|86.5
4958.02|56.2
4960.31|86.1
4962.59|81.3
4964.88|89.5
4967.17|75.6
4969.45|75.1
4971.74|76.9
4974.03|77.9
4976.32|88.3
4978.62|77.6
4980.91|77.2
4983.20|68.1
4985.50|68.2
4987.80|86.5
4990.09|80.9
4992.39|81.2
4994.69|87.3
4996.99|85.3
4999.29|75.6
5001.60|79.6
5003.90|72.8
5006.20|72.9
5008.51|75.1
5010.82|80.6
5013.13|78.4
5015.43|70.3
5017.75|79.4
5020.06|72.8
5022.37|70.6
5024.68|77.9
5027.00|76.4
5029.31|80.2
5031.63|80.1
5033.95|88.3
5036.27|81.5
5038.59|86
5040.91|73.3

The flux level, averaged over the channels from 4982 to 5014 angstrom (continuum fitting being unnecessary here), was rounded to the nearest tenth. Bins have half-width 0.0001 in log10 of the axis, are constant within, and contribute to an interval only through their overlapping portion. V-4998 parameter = 78.0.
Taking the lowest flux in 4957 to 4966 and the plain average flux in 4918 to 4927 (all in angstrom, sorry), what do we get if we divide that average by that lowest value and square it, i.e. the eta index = 1.57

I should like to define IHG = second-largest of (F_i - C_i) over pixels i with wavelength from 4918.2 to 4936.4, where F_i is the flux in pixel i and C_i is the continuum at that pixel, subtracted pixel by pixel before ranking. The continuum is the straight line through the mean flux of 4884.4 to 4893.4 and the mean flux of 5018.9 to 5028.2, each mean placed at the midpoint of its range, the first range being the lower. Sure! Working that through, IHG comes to 11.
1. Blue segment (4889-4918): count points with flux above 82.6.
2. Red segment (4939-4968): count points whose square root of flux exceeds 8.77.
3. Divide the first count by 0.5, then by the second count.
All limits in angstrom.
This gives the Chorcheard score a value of 1.4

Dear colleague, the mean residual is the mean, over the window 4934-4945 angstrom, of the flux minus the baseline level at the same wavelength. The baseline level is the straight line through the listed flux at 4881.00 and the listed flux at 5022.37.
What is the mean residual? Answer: -2.1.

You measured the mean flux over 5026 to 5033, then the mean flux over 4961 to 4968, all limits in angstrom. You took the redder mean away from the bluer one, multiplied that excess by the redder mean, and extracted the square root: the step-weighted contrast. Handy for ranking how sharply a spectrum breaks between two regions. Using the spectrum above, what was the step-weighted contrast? 16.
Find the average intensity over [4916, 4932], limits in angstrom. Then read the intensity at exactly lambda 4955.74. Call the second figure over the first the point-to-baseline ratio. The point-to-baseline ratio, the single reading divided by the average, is 1.14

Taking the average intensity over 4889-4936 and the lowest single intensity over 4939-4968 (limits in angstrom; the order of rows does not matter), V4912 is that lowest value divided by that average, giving 0.710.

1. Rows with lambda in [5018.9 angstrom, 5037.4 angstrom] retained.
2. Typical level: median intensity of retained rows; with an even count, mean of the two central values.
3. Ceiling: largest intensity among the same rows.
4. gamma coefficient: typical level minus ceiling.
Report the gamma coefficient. -9.3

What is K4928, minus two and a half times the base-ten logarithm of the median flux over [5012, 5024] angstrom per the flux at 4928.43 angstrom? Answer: 0.2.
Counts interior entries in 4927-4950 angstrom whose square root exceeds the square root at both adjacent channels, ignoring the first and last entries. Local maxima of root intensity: 3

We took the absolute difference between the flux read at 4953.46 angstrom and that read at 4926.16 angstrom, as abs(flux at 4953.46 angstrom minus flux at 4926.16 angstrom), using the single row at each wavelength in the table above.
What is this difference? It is 3.2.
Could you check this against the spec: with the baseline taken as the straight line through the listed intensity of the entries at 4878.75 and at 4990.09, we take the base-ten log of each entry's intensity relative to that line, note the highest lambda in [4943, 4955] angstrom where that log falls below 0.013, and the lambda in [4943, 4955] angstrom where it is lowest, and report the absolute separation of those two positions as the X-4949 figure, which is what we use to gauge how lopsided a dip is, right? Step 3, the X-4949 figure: 2.3 angstrom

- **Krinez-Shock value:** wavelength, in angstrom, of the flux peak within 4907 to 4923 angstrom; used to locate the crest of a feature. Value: 4914.83 angstrom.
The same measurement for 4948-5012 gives 4964.88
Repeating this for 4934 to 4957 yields 4955.74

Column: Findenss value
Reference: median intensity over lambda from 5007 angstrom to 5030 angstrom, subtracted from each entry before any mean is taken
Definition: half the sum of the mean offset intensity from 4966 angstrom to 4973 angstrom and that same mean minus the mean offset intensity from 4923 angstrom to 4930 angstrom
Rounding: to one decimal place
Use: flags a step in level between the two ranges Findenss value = -3.3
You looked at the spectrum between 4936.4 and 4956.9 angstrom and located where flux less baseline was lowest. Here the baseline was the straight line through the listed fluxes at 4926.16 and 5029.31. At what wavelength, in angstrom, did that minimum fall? 4939.79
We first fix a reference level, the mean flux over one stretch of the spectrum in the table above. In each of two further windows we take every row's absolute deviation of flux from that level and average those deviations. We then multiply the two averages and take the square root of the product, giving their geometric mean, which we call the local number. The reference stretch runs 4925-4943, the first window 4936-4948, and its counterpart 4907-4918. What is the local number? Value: 3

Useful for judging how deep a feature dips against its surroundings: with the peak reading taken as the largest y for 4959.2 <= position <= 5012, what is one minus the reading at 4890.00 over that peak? 0.21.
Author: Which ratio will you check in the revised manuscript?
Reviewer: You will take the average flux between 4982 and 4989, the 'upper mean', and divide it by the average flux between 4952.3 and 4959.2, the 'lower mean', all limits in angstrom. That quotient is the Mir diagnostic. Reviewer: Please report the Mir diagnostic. 0.99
